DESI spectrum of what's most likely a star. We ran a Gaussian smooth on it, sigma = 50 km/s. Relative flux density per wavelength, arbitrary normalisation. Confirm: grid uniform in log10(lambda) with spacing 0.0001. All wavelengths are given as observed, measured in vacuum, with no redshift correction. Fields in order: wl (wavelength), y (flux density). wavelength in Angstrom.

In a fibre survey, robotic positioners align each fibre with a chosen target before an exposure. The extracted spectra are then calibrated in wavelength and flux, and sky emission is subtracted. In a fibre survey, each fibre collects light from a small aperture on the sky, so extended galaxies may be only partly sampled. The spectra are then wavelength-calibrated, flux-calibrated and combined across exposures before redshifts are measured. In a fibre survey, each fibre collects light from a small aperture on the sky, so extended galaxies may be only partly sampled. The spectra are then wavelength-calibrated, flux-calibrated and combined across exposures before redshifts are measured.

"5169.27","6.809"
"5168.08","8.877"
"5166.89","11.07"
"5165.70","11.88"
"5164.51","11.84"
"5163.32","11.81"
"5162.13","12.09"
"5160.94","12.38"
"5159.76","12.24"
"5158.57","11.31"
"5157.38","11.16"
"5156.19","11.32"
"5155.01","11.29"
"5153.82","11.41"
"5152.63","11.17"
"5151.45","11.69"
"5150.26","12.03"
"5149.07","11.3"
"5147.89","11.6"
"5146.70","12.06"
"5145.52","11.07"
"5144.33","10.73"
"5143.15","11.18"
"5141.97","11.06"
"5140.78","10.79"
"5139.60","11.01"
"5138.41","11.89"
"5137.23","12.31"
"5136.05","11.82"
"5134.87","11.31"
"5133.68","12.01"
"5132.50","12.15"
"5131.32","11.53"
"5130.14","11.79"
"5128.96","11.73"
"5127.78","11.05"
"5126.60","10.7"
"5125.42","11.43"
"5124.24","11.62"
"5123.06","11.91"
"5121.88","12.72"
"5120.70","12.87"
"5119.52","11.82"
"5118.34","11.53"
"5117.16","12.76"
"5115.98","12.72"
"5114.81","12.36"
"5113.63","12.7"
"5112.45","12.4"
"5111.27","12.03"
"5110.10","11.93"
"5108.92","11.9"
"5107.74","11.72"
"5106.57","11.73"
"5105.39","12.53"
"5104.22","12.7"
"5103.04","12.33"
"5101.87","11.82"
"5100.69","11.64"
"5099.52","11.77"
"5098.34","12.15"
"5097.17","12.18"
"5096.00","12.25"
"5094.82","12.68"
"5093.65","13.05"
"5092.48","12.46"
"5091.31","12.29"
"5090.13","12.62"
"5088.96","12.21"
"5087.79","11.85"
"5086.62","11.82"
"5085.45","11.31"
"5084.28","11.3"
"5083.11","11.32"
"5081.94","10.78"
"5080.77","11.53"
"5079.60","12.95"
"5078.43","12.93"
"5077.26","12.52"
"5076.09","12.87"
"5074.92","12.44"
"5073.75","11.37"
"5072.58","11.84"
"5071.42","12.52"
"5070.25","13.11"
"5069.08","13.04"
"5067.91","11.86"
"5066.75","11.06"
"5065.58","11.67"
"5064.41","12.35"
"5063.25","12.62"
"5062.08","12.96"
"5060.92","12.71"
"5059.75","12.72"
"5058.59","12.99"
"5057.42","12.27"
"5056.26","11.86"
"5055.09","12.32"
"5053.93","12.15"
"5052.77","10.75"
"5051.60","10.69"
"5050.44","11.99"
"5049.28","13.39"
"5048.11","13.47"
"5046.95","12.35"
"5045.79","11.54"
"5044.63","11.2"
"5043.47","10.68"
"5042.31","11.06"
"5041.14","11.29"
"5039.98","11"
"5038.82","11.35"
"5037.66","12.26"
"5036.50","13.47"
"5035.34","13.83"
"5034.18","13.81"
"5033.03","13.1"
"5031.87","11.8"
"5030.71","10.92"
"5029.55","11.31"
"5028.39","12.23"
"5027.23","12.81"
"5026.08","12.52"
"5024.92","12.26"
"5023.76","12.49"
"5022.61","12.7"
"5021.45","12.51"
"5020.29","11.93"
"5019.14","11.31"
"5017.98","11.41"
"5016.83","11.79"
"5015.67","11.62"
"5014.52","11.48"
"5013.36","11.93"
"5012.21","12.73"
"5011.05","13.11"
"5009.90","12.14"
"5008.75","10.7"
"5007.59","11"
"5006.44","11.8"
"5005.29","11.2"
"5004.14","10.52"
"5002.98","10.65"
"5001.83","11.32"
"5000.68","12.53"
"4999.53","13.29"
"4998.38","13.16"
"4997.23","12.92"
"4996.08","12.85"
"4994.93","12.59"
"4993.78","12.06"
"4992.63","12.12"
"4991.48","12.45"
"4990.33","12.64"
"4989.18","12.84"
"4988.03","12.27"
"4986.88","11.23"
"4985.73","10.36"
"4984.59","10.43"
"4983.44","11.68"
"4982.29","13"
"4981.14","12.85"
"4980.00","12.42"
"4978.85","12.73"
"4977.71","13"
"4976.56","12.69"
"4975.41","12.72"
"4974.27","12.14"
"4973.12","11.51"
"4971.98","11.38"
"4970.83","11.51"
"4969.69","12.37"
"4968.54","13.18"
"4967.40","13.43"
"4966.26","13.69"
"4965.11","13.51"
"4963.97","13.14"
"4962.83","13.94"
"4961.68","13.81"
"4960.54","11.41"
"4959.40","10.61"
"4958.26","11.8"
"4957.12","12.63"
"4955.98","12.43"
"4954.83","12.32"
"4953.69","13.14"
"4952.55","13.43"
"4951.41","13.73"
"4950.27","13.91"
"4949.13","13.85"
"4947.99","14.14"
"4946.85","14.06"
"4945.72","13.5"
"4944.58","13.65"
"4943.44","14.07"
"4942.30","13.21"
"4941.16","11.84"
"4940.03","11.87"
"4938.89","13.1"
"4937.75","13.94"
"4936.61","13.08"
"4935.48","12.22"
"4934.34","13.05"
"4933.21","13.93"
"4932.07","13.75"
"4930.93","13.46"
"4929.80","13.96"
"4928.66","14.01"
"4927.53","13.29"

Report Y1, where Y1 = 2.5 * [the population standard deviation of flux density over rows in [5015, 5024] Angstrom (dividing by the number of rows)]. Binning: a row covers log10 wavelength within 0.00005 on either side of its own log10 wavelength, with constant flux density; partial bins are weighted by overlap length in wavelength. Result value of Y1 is 1.25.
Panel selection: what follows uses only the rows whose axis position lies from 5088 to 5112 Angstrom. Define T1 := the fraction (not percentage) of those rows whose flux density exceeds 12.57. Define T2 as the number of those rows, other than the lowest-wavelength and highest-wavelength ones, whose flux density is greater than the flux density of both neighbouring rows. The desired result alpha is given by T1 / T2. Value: 0.07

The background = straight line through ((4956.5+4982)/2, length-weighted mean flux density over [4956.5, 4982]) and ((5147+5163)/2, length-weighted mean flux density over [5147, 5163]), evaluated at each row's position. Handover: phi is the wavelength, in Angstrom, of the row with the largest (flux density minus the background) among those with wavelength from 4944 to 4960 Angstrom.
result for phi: 4947.99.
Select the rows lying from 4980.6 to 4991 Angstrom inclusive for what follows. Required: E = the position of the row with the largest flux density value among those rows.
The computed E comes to 4982.29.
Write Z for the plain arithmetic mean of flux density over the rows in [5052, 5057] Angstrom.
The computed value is 11.8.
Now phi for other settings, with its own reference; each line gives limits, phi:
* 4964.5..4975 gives 4966.26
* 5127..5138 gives 5137.23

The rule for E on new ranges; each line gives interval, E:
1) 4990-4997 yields 4996.08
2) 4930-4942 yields 4937.75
